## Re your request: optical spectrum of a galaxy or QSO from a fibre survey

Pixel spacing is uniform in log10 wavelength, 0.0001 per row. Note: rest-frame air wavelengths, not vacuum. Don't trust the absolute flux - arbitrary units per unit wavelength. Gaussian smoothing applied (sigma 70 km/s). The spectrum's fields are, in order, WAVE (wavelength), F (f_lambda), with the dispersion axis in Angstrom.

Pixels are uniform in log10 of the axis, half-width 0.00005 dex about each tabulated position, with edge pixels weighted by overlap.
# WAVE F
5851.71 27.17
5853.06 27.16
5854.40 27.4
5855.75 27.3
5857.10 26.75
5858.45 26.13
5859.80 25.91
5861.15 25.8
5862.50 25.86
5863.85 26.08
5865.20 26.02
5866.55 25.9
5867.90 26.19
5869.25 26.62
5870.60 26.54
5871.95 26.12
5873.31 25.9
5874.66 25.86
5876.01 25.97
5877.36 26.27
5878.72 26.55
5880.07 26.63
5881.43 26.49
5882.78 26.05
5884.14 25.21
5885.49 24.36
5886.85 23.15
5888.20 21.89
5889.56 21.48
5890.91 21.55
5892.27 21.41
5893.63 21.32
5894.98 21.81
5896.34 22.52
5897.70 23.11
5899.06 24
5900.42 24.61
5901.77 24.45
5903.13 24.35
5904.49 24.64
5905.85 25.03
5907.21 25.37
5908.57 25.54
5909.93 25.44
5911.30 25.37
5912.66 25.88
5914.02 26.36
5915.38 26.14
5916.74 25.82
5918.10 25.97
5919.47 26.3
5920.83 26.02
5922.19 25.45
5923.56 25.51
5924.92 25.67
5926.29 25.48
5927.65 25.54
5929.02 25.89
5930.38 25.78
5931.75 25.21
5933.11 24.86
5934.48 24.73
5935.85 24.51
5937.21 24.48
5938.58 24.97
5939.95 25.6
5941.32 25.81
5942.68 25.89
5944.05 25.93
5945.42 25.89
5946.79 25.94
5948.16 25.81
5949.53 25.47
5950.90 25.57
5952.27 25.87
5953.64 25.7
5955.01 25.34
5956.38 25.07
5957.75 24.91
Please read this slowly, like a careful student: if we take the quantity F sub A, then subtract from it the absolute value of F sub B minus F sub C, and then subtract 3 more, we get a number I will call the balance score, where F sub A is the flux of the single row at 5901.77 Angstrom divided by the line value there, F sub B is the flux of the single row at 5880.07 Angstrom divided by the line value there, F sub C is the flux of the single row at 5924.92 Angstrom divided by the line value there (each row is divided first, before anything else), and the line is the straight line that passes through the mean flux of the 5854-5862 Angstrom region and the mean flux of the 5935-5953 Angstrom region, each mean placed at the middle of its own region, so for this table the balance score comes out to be -2.077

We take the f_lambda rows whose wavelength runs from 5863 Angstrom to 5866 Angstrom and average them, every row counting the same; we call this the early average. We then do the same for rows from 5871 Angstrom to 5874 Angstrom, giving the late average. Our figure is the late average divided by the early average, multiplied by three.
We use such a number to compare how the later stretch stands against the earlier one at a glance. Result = 3.00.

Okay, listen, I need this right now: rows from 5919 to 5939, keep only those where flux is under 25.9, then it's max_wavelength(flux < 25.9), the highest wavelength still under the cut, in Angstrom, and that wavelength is 5938.58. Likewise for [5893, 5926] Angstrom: 5924.92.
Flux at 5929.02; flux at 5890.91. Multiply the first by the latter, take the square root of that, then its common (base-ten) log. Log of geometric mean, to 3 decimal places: 1.373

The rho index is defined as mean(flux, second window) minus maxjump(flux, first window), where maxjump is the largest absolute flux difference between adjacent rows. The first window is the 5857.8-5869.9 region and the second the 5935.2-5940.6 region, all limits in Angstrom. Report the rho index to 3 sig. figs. 24.5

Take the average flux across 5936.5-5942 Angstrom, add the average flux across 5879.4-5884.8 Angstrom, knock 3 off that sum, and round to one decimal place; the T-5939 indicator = 48.3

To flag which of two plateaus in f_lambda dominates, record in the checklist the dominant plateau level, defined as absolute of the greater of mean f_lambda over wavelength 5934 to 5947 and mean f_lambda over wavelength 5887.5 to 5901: 25.4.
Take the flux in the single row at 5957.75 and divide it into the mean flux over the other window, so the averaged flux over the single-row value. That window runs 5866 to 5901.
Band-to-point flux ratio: 0.984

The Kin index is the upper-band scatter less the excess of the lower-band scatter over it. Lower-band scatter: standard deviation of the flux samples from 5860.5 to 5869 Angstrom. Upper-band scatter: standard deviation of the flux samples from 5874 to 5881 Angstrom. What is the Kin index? 0.5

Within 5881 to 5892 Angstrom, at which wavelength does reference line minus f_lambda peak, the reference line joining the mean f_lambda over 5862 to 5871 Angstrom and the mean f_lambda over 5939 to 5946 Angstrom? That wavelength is 5889.56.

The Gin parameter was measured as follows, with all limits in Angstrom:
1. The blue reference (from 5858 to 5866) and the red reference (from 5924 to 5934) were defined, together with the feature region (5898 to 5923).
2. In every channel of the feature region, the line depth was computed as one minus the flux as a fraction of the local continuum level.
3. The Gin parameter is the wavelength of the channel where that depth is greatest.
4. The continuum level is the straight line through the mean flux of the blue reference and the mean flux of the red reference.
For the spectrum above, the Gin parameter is 5899.06 Angstrom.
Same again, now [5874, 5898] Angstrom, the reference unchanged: 5893.63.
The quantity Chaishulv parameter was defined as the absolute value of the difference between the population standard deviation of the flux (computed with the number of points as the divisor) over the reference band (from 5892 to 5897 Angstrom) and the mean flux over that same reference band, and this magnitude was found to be 21.3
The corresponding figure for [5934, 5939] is 24.5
